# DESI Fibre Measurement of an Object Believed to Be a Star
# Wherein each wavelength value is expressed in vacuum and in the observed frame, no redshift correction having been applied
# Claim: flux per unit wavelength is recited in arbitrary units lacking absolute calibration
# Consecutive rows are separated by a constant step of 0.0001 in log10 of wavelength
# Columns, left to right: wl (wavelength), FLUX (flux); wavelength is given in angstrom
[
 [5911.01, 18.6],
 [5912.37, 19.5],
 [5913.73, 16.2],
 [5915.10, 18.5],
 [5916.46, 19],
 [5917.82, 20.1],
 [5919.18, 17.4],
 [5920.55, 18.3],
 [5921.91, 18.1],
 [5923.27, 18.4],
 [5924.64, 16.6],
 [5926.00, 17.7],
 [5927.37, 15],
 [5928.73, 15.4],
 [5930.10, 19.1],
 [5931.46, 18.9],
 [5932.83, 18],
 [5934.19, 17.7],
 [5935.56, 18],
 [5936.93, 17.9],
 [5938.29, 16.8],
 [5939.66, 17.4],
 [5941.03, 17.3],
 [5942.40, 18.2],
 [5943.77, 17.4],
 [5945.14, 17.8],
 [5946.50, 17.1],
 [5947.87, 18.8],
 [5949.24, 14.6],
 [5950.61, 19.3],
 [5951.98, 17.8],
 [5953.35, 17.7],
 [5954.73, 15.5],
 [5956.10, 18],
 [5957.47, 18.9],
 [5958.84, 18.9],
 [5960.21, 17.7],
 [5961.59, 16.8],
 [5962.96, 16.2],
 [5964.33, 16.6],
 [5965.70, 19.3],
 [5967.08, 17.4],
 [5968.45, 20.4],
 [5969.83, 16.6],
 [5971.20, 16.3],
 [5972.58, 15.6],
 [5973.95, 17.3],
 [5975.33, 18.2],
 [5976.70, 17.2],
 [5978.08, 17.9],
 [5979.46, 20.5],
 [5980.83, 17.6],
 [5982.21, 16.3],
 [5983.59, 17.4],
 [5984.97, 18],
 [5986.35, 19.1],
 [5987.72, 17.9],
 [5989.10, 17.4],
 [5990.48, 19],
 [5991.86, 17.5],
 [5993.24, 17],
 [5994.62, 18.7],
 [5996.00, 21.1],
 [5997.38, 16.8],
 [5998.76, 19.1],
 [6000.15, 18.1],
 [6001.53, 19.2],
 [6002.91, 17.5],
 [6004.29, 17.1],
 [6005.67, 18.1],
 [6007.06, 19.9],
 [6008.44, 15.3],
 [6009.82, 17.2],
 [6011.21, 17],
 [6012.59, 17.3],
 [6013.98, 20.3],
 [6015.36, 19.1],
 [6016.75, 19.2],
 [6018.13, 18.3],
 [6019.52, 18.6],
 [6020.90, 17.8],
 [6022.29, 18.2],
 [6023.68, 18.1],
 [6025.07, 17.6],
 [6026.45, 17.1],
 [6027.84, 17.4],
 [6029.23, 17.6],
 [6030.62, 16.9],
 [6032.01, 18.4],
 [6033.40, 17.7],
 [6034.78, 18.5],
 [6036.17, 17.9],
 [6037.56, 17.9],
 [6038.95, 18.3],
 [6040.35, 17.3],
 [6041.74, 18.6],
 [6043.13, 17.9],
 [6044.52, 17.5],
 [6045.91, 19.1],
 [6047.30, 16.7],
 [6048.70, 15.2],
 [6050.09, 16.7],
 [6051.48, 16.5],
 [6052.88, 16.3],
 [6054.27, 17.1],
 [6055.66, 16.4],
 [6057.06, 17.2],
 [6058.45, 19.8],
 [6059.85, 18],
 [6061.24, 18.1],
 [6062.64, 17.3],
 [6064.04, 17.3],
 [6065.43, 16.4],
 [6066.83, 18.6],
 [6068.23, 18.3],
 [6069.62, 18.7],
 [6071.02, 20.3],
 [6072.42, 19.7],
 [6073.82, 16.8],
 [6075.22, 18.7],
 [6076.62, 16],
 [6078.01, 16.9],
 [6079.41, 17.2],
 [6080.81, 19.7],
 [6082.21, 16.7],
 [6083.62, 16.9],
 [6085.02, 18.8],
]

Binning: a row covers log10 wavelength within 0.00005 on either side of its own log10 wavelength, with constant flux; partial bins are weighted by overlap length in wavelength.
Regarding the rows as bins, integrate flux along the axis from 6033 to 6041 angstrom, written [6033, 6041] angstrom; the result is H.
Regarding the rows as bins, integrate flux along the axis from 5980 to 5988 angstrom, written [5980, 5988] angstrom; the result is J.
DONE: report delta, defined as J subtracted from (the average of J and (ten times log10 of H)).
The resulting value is -60.3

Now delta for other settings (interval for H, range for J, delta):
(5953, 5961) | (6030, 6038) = -60.9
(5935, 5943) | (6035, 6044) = -70.2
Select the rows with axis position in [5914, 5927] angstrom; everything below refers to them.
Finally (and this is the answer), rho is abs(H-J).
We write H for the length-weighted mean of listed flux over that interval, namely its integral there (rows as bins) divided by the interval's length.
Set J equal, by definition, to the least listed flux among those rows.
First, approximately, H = 18.1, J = 16.6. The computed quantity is 1.5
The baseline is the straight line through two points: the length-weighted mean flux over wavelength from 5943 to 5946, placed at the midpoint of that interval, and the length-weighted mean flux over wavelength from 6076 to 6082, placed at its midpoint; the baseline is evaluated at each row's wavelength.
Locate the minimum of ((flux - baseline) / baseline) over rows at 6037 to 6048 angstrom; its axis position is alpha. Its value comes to 6047.30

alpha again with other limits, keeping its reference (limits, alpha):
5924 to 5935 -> 5927.37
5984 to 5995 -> 5993.24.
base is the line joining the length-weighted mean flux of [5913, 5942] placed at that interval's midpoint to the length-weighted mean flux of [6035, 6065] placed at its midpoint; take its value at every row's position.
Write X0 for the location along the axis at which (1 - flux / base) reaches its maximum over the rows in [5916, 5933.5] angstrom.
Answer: 5927.37 angstrom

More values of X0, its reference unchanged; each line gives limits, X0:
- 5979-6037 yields 6008.44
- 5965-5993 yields 5972.58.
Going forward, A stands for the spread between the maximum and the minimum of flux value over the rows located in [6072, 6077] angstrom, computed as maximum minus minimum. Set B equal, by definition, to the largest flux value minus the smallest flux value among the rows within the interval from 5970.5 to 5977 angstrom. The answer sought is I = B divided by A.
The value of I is 0.70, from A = 3.70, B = 2.60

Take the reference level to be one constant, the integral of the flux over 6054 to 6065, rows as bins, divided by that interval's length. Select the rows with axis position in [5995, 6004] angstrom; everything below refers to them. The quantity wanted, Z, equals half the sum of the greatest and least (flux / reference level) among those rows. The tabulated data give 1.07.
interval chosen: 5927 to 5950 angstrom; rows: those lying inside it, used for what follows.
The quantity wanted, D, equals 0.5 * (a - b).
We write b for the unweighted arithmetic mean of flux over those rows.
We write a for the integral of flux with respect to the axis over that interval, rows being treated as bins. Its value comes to 192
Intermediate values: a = 401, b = 17.4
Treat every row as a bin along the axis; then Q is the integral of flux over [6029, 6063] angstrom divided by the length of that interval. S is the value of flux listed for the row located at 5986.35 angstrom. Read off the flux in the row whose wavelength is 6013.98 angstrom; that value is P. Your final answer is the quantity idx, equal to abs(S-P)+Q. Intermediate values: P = 20.3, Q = 17.6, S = 19.1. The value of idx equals 18.76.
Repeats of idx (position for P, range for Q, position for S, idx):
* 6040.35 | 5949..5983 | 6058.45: 20.08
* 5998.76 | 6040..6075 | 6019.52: 18.19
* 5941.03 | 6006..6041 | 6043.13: 18.55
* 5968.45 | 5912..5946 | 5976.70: 20.97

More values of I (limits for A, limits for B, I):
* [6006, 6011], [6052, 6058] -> 0.20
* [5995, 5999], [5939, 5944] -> 0.21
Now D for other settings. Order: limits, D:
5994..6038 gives 389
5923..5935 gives 96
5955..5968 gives 106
